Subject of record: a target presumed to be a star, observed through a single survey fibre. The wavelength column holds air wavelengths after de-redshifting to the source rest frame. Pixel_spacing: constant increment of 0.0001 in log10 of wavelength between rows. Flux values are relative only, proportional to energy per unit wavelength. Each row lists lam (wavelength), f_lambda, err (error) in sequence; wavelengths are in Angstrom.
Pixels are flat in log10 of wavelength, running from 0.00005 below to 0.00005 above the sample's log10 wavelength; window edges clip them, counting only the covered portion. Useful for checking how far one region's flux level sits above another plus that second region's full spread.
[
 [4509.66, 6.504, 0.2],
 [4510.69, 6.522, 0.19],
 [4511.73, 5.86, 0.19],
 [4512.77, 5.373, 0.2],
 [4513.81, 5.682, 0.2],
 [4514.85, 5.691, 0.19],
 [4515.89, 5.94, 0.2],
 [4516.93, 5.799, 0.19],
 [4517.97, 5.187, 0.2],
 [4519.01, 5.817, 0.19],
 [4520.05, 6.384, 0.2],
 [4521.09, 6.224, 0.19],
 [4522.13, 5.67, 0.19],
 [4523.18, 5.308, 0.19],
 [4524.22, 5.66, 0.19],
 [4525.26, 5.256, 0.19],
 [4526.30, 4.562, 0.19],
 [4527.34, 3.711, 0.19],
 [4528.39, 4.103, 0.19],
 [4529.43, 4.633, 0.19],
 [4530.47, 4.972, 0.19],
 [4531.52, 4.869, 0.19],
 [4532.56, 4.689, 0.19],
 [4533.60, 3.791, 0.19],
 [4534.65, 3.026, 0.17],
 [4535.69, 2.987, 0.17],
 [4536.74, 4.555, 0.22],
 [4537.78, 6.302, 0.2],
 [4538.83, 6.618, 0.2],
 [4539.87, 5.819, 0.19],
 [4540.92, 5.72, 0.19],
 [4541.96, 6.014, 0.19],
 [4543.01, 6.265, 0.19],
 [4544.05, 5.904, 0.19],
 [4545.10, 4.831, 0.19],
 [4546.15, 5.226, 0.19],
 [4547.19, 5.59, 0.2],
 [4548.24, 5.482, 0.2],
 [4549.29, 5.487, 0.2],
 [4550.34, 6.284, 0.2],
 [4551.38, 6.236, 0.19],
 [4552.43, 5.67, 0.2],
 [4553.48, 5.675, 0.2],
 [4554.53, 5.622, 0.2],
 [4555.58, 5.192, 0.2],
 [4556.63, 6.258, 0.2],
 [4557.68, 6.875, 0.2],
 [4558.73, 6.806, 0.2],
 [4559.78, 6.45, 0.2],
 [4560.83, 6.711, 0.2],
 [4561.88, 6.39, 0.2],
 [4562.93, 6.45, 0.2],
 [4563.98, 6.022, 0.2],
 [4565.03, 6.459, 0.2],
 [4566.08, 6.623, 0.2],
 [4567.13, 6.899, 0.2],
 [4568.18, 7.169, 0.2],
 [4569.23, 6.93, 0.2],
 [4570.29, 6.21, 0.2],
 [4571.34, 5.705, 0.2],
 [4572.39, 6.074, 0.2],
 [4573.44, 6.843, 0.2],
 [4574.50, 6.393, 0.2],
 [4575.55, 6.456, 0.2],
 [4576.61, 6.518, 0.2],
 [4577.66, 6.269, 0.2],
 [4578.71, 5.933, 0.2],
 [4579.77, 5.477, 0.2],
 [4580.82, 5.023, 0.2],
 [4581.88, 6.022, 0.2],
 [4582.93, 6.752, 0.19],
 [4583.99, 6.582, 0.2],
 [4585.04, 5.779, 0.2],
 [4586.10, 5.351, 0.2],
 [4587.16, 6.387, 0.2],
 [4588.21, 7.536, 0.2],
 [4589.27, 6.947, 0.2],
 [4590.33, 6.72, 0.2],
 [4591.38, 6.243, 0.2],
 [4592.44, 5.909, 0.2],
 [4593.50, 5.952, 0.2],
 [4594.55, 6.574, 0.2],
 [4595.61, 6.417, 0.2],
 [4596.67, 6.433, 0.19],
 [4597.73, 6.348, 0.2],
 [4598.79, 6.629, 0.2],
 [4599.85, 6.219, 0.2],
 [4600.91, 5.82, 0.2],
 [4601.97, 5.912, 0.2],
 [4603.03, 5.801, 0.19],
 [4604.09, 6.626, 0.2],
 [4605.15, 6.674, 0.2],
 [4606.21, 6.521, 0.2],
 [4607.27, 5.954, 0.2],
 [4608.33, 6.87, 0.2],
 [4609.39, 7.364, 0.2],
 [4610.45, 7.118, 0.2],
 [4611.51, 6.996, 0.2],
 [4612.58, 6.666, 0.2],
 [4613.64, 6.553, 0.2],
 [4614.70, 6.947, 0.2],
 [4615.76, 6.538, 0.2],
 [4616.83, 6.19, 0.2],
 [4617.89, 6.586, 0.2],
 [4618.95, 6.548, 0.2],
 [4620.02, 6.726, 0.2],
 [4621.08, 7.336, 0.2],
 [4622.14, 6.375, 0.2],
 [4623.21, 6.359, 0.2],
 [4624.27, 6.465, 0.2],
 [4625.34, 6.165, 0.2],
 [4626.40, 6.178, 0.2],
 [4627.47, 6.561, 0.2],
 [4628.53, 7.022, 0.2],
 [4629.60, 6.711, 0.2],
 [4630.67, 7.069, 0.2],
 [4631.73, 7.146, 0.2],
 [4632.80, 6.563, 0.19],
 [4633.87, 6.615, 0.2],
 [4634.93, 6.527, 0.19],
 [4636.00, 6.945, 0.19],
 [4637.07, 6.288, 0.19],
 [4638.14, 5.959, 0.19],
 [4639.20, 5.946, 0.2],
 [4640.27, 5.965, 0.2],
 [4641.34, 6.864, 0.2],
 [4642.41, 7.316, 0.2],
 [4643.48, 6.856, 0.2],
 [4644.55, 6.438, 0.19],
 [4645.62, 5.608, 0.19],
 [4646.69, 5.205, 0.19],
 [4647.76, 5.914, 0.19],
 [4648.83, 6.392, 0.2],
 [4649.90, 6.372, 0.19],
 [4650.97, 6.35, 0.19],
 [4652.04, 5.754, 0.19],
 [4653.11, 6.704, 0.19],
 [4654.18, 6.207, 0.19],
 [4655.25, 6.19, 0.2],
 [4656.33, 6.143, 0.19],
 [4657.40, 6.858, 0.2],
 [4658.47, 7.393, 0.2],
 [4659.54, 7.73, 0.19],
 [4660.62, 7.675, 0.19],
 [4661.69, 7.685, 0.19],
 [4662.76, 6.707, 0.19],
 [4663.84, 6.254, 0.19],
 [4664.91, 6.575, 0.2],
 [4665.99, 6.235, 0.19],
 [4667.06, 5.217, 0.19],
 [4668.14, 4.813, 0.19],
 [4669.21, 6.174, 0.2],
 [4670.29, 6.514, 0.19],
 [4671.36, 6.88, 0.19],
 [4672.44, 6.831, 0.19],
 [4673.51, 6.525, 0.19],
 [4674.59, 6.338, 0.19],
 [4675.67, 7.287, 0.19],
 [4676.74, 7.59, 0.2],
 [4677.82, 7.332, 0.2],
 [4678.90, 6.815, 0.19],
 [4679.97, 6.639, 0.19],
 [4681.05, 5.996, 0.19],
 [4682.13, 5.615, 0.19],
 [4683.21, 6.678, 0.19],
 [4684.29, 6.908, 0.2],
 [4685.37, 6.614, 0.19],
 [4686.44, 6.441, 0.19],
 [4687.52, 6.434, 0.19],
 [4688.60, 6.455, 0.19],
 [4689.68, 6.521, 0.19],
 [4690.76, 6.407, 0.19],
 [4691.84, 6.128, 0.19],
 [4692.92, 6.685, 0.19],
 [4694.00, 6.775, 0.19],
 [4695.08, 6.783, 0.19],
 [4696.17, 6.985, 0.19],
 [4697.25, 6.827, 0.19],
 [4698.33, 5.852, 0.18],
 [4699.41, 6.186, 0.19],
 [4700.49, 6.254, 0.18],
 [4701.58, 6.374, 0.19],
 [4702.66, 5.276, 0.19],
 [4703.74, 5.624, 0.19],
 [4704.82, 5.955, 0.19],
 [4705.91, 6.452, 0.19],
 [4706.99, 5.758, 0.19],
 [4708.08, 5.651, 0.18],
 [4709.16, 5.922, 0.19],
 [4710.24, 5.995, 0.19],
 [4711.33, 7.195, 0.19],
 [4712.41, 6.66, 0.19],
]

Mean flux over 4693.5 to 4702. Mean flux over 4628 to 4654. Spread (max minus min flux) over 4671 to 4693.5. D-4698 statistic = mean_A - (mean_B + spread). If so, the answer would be -1.9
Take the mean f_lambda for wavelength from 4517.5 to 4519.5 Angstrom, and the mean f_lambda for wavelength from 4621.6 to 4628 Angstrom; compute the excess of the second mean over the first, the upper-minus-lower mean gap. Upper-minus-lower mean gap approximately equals 0.85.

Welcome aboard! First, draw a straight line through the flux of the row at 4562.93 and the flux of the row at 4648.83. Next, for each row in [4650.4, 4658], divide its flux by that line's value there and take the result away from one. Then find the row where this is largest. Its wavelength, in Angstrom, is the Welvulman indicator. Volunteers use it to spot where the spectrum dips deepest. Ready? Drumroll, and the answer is 4652.04 Angstrom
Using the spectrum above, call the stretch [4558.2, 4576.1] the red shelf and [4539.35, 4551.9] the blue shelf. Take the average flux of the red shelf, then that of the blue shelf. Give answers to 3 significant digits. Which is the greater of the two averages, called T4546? 6.51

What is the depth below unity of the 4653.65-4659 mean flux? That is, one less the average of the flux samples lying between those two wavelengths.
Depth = -5.56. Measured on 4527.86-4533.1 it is -3.65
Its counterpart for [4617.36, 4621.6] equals -5.80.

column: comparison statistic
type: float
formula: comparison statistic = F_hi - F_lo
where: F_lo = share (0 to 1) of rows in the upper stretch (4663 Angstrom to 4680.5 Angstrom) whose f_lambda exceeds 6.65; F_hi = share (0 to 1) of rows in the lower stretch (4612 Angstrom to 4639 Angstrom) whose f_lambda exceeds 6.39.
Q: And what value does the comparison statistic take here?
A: 0.3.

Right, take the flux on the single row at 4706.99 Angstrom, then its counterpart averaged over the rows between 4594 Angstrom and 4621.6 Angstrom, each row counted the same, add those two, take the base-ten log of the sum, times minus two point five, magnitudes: -2.73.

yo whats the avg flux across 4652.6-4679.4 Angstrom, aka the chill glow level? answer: 6.67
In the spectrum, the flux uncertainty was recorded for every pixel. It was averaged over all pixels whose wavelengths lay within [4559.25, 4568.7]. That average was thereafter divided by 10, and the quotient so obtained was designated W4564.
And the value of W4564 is 0.0200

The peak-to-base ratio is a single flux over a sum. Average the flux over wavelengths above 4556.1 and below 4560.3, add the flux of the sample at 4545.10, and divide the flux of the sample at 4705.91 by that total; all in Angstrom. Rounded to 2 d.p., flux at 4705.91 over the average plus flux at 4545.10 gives 0.56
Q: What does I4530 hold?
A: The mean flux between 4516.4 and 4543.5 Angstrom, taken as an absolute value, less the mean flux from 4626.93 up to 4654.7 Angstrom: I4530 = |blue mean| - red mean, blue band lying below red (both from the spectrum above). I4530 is -1.3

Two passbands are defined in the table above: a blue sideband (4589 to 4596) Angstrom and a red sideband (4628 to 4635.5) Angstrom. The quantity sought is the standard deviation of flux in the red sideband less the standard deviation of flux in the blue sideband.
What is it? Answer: -0.12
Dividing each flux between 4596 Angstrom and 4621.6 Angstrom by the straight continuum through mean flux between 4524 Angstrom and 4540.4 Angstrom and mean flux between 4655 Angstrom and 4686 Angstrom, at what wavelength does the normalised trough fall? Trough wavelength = 4603.03 Angstrom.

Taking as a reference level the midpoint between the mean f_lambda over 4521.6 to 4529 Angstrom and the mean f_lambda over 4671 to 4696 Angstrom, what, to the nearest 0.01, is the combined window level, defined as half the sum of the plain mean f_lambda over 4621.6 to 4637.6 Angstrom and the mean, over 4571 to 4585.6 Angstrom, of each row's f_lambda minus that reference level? 3.48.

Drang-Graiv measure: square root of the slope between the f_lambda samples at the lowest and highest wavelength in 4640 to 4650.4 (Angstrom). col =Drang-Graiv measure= 0.21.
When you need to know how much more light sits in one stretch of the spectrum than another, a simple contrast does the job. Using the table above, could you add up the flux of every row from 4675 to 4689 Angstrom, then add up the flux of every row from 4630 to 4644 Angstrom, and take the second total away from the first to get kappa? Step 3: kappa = 1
